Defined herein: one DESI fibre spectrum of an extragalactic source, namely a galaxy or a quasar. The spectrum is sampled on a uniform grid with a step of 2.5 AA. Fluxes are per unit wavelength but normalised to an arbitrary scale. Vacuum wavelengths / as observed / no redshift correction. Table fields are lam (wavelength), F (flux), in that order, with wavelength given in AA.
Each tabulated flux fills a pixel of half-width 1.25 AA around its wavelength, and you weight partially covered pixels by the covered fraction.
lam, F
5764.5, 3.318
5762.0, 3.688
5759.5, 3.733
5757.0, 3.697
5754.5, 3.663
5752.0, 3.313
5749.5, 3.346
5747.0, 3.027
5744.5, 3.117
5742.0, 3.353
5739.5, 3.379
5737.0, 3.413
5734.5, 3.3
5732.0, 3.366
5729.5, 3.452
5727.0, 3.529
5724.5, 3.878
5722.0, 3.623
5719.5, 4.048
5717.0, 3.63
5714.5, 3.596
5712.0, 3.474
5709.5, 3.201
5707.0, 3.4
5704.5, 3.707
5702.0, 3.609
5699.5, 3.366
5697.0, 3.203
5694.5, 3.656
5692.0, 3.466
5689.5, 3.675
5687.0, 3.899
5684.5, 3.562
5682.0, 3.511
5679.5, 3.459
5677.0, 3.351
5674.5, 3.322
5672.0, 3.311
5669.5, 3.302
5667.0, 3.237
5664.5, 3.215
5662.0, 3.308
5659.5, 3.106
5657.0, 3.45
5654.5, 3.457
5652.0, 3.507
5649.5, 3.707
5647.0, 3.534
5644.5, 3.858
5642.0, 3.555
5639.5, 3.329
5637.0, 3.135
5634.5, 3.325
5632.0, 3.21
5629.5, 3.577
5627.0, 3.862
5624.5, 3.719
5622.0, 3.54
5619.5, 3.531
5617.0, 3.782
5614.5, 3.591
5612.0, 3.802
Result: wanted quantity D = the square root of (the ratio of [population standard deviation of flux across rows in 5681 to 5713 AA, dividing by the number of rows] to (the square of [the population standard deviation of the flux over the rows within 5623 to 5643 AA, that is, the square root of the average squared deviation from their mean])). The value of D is 1.8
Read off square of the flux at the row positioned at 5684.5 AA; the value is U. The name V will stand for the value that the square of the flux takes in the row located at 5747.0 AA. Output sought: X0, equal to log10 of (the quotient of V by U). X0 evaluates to -0.141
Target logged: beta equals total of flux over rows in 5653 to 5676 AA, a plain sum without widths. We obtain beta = 30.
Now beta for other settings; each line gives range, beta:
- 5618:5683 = 89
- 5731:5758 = 37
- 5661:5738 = 108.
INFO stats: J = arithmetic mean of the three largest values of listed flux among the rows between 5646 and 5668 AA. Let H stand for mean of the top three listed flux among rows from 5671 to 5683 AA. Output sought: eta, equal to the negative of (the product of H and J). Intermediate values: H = 3.44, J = 3.58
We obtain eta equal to -12.3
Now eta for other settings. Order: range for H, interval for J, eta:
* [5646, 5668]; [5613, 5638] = -13.6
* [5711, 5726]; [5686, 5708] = -14.5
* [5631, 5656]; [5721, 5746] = -13.6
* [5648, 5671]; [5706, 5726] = -13.7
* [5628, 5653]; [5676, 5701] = -13.9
